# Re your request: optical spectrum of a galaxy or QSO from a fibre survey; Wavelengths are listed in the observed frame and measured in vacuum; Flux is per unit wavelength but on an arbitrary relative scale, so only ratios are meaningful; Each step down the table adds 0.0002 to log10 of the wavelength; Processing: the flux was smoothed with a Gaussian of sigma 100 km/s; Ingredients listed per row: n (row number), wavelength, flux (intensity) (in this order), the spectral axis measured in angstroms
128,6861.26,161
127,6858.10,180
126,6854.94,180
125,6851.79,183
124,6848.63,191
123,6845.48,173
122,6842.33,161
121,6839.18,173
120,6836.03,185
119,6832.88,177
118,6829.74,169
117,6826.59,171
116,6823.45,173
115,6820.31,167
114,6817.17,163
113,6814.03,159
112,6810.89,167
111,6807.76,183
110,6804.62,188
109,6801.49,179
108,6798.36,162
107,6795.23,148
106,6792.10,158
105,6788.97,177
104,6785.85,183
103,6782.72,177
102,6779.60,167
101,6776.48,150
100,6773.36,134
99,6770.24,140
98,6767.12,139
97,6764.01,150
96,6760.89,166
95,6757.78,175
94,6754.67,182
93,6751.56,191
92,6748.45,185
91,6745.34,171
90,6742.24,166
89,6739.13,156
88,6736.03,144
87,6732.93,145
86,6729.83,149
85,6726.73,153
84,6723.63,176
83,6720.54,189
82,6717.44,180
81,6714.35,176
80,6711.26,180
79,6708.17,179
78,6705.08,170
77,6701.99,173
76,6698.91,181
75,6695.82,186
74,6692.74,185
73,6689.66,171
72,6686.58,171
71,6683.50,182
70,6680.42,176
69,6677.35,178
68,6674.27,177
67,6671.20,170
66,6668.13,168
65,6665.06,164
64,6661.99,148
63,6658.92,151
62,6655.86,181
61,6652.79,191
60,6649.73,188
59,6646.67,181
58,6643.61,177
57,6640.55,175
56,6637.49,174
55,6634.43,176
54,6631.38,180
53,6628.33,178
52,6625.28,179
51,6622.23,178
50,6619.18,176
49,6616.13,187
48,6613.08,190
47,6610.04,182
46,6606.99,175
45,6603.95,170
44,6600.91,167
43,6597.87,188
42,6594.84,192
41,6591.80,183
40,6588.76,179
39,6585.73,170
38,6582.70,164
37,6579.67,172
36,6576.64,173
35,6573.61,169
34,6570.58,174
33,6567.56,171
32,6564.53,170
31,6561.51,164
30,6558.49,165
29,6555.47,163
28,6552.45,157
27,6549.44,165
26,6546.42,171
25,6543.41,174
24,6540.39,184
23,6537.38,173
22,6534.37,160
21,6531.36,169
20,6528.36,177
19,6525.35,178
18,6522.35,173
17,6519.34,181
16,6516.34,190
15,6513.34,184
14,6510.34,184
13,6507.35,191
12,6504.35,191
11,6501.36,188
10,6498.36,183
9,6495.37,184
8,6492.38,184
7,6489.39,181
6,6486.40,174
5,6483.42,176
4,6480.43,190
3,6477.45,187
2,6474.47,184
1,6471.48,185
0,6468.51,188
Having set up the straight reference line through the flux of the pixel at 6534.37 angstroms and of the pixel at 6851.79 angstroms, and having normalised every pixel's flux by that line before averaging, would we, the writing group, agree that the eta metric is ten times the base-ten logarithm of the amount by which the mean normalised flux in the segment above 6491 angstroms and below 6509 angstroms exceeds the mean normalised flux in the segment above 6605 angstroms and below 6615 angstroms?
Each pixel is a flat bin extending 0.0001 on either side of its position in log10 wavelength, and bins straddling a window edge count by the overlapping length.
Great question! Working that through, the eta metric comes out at -11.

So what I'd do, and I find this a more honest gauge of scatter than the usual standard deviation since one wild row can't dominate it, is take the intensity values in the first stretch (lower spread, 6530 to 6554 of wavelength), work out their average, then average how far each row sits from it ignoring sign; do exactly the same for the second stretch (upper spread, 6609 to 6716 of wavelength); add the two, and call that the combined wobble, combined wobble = 12.6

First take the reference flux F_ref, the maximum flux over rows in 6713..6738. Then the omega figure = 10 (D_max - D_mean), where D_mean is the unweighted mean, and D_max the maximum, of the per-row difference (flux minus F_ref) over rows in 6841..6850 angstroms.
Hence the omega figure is 160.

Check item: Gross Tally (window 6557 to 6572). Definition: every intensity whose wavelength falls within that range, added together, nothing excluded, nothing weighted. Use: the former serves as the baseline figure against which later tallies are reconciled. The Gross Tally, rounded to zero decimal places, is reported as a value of 844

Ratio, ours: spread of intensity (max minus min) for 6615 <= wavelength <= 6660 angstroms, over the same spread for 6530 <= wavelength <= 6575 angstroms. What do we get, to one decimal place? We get 1.5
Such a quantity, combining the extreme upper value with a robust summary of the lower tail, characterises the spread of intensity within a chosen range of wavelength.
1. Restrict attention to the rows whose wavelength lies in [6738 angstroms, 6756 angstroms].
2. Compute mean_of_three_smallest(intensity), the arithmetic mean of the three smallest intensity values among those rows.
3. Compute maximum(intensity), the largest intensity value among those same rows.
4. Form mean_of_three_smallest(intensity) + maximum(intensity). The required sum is 355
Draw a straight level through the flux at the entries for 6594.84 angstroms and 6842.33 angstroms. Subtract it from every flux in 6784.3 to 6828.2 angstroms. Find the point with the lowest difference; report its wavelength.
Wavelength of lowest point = 6795.23 angstroms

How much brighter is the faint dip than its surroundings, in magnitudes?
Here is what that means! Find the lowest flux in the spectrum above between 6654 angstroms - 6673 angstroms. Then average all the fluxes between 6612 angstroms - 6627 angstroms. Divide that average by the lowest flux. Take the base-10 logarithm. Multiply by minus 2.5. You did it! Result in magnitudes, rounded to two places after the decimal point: -0.22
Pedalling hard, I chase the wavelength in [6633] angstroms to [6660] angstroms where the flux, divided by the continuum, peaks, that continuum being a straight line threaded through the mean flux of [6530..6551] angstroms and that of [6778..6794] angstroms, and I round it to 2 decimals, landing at 6652.79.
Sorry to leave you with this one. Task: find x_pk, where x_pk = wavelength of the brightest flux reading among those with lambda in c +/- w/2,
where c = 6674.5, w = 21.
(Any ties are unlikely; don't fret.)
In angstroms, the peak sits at 6683.50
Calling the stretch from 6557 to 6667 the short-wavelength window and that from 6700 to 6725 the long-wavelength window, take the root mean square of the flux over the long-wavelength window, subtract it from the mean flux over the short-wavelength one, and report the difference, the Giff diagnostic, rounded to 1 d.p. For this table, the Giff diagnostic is -2.9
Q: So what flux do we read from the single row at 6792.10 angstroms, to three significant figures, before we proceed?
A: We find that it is 158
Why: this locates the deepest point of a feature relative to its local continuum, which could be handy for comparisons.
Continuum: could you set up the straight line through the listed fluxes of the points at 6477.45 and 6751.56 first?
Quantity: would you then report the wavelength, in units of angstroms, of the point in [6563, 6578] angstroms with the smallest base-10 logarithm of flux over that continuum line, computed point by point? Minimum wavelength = 6573.61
